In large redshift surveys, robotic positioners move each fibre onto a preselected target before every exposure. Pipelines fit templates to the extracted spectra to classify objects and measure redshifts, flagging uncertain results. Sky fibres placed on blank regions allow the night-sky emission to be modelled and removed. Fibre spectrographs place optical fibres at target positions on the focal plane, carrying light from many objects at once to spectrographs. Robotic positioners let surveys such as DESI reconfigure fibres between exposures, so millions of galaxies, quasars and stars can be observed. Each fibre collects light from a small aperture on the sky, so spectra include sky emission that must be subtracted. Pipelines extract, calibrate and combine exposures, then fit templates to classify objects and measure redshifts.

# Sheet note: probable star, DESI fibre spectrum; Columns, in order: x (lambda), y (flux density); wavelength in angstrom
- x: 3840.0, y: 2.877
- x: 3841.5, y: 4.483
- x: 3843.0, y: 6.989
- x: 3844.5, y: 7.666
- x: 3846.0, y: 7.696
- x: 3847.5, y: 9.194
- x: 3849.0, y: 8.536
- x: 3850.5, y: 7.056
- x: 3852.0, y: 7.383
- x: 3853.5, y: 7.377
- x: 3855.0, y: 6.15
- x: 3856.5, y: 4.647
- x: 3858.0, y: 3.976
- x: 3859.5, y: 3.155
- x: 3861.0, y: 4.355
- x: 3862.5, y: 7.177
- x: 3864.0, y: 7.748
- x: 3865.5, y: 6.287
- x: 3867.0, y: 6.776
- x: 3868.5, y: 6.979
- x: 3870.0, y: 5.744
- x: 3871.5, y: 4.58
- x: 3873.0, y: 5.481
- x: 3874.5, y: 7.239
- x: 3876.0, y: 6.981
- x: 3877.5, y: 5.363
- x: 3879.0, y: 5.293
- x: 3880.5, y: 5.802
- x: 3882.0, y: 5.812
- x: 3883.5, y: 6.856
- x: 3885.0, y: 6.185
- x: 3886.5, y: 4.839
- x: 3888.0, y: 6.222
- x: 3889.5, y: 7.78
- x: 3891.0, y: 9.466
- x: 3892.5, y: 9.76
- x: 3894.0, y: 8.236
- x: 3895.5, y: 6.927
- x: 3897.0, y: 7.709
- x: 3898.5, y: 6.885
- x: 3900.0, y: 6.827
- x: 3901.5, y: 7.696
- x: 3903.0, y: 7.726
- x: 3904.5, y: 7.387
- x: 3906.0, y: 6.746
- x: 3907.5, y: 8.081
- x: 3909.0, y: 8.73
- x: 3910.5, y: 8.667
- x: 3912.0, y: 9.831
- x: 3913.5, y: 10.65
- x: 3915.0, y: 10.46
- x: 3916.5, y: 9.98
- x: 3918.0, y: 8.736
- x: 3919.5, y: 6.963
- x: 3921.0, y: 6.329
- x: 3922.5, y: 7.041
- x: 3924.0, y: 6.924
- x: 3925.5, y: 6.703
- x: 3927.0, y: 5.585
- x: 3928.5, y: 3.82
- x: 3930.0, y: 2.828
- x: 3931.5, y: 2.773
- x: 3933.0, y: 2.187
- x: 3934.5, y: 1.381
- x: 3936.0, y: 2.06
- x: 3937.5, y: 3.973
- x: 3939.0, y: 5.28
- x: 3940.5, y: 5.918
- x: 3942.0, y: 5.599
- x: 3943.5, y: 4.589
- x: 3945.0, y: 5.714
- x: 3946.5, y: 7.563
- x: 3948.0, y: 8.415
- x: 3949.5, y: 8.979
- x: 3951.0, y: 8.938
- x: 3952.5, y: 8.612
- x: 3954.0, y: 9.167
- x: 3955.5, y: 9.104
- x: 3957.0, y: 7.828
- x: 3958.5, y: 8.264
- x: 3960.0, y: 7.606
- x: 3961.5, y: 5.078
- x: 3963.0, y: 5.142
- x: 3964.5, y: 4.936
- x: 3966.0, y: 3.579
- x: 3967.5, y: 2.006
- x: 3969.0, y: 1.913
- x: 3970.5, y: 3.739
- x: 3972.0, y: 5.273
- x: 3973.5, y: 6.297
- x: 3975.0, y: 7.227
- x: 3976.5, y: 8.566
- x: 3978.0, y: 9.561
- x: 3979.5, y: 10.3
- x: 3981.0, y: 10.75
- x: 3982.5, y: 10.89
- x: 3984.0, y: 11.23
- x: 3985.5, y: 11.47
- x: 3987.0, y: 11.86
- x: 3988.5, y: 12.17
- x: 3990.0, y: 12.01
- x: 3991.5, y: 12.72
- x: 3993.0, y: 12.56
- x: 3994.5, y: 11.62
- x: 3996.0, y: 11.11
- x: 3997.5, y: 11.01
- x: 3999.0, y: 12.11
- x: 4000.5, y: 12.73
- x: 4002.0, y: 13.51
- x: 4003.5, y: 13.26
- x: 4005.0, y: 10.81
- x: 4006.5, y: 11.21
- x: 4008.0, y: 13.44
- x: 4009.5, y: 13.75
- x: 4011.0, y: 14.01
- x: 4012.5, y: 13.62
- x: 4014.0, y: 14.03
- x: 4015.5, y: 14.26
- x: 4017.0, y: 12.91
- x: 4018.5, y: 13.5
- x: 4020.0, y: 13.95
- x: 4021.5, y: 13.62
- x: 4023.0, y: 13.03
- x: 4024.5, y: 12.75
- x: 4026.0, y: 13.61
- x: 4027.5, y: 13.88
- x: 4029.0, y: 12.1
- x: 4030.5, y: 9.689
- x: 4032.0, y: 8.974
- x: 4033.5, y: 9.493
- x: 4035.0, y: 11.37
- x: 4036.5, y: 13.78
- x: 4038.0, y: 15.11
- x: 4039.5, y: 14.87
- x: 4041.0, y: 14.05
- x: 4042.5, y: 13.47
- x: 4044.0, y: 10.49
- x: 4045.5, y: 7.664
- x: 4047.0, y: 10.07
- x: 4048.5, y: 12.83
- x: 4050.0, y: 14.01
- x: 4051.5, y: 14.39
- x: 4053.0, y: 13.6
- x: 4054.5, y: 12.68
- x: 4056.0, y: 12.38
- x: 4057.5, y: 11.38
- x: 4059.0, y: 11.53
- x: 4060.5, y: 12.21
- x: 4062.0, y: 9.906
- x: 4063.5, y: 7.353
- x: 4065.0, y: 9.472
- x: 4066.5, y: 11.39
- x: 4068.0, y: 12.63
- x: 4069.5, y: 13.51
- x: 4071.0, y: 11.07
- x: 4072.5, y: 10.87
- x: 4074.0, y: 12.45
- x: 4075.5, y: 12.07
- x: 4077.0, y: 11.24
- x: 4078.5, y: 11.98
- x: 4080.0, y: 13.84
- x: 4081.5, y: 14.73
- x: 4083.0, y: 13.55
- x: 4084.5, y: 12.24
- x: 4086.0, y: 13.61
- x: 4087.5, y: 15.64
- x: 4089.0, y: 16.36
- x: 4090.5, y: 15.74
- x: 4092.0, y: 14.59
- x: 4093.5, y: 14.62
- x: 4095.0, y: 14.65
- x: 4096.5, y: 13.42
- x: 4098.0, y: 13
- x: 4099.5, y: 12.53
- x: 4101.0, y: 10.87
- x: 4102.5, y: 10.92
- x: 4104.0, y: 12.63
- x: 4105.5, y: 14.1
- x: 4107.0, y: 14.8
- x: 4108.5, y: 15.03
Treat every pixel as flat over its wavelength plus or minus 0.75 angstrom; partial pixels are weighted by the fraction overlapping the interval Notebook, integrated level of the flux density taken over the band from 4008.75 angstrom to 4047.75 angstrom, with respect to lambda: 492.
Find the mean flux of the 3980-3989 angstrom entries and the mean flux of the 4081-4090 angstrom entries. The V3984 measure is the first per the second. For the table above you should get 0.79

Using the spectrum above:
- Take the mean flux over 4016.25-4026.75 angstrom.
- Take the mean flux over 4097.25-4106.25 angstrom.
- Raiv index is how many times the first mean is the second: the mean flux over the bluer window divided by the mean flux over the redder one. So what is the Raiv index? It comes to 1.1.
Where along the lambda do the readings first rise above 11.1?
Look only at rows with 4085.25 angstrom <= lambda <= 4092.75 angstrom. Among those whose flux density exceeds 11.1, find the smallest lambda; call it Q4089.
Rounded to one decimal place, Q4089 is 4086.0 angstrom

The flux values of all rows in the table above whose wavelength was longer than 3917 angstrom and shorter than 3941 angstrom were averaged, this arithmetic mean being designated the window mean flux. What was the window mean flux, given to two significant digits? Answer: 4.9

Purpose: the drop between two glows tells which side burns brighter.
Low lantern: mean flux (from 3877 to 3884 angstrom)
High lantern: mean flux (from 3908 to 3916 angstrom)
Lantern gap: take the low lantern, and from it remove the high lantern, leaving -3.8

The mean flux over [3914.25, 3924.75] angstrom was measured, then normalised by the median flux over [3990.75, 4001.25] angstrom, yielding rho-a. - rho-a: 0.67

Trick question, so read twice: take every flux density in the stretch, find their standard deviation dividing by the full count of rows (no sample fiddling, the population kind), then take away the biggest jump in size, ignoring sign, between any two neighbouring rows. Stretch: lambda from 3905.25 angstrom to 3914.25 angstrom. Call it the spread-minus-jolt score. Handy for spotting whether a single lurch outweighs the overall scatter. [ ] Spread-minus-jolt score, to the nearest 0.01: -0.09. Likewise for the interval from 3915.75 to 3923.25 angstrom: -0.43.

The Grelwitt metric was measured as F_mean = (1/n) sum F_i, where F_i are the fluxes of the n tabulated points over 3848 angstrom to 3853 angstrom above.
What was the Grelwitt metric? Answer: 7.7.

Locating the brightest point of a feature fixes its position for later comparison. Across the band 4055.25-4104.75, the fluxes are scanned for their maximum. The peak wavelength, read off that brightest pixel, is 4089.0 angstrom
